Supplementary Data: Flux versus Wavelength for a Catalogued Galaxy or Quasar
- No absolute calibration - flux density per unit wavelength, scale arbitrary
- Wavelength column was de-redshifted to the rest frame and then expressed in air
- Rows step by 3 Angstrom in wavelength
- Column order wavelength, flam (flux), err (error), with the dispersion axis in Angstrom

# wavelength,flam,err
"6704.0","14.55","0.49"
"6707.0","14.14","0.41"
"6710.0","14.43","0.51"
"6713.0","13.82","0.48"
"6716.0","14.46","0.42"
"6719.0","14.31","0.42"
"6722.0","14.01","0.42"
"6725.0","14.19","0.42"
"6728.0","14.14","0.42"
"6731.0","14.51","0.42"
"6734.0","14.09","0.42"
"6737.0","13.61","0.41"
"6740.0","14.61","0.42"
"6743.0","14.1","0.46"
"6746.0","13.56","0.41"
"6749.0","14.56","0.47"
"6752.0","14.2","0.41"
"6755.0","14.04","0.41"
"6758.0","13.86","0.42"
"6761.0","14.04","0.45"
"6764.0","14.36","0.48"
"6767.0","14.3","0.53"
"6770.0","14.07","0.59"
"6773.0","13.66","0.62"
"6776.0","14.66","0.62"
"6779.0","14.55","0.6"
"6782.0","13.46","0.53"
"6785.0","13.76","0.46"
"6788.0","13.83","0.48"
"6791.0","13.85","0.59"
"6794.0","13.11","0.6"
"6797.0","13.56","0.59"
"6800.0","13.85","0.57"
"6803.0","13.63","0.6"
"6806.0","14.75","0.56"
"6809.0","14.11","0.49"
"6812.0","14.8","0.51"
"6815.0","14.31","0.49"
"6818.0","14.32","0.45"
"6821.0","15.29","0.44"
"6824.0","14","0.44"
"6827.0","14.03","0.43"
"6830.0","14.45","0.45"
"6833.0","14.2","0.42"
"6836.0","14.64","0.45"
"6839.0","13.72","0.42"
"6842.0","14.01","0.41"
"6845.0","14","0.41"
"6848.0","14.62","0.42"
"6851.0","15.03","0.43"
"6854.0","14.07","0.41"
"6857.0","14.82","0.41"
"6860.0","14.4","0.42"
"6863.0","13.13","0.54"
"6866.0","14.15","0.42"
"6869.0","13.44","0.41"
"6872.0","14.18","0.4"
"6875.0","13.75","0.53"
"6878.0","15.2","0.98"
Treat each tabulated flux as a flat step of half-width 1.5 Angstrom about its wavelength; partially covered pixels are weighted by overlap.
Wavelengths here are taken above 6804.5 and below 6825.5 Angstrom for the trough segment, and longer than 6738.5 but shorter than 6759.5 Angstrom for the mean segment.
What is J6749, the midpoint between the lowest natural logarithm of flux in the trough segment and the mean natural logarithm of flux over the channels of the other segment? 2.64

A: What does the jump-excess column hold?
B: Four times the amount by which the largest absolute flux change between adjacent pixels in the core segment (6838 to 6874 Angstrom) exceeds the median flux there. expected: -51.4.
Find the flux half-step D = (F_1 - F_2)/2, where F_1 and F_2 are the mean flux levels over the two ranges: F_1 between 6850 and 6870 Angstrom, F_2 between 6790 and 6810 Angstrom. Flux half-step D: 0.16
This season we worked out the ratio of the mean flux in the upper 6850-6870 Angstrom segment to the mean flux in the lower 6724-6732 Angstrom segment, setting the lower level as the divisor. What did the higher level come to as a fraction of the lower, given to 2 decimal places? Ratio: 0.99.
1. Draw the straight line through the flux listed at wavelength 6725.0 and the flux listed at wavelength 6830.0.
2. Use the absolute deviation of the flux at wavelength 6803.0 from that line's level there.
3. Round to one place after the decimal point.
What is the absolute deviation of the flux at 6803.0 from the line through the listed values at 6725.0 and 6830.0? 0.8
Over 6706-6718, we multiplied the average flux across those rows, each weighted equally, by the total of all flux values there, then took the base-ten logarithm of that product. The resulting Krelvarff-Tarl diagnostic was 2.91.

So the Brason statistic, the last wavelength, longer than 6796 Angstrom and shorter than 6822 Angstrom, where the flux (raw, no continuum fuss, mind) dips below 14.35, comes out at 6818.0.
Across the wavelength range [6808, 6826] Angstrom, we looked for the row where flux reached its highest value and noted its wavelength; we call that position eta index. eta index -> 6821.0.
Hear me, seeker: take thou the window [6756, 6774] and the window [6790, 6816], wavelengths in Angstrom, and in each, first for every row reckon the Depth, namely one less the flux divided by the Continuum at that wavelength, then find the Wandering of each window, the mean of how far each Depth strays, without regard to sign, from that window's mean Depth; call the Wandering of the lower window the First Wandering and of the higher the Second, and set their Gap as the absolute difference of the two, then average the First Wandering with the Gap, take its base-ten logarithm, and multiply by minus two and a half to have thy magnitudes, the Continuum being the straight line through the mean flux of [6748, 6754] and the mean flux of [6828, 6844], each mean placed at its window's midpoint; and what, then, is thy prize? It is 4.5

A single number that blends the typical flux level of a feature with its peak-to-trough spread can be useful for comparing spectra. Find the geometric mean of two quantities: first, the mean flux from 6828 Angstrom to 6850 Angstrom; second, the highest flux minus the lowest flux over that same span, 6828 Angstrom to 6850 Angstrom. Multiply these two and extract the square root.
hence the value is 3.6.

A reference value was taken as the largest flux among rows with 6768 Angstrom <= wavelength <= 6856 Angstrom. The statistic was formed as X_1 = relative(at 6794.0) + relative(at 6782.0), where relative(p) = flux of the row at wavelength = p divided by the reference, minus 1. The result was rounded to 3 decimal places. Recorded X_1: -0.262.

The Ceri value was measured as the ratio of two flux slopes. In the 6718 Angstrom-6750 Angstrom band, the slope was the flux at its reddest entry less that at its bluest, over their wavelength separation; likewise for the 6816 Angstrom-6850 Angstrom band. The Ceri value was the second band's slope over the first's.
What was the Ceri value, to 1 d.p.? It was 1.2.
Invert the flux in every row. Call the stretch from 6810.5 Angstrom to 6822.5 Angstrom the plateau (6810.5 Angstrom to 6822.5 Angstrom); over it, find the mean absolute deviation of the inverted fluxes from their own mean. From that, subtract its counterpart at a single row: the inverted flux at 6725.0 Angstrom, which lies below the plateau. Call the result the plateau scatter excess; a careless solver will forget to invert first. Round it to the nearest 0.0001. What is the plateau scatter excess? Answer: -0.0688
